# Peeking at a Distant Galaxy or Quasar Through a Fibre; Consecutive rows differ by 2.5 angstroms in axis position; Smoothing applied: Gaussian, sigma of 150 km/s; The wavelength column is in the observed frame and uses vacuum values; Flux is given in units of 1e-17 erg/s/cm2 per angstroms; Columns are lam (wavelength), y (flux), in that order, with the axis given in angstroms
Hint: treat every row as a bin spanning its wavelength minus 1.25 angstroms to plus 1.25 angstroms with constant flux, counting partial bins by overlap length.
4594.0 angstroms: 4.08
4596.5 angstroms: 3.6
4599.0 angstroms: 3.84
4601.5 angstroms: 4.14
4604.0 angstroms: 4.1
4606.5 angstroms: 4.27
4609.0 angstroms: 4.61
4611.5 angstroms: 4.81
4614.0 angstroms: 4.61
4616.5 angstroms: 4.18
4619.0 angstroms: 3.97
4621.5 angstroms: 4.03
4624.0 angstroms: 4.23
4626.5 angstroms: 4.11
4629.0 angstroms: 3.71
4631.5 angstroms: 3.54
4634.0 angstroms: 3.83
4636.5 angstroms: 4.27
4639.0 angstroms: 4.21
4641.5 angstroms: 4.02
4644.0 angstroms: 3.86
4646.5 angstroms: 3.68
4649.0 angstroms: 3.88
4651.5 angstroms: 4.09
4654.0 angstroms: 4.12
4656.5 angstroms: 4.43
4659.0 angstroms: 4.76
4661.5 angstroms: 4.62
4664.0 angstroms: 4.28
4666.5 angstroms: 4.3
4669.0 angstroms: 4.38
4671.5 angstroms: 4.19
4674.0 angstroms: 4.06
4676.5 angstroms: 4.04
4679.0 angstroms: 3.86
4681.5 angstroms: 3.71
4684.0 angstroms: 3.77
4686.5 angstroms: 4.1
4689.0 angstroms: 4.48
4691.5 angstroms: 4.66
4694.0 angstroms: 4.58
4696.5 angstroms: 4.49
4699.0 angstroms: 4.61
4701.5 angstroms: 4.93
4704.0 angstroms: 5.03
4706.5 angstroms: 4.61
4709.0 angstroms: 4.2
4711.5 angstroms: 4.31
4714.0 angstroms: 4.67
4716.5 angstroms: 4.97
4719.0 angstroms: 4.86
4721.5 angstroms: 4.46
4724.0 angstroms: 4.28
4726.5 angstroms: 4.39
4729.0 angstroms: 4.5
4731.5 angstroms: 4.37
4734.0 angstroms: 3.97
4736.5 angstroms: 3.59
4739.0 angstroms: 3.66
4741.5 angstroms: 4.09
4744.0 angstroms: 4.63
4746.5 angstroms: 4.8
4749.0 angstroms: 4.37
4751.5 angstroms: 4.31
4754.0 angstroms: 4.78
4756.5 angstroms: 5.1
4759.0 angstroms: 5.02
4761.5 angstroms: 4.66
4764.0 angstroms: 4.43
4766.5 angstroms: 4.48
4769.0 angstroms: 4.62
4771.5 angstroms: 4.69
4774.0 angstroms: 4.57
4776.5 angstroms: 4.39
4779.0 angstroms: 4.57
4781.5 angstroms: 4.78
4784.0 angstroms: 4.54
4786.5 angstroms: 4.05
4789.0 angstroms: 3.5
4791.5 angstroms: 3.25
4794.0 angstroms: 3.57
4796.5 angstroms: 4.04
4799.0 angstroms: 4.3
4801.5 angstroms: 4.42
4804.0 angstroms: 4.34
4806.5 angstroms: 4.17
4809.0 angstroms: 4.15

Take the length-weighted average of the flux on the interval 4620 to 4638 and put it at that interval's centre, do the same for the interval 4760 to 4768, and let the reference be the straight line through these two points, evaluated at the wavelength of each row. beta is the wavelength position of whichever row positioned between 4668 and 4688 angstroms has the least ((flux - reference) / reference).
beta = 4681.5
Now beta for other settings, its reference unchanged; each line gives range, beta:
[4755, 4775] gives 4764.0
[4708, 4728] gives 4709.0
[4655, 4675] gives 4674.0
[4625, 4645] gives 4631.5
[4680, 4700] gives 4681.5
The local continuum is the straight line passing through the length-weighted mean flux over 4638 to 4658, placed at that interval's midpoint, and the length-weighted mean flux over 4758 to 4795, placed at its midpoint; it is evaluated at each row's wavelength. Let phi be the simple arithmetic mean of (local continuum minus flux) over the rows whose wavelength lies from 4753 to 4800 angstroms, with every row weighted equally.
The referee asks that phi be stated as -0.04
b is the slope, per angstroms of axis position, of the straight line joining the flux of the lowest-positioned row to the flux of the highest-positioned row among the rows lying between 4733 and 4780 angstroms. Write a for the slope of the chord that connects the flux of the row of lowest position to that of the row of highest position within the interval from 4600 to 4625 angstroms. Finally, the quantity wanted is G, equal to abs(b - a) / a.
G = 2.3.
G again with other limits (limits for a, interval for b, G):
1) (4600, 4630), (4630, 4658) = -3.3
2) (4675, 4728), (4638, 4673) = 1.1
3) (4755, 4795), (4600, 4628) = -1.0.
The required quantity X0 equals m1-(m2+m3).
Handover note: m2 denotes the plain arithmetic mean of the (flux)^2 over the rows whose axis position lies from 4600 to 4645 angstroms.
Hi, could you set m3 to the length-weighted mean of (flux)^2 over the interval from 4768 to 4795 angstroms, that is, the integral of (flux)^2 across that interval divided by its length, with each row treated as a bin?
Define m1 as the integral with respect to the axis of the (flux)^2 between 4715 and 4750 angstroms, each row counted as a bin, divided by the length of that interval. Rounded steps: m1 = 19.1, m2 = 17.2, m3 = 18.2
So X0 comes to -16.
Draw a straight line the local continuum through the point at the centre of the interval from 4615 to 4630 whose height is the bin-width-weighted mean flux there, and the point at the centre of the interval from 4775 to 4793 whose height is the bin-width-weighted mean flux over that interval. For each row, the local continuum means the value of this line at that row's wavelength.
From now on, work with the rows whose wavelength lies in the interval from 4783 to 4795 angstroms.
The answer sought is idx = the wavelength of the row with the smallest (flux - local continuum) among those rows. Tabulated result 4791.5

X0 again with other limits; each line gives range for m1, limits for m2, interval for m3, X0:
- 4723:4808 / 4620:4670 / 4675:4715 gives -17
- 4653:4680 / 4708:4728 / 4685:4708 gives -23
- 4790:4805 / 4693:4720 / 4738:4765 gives -27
